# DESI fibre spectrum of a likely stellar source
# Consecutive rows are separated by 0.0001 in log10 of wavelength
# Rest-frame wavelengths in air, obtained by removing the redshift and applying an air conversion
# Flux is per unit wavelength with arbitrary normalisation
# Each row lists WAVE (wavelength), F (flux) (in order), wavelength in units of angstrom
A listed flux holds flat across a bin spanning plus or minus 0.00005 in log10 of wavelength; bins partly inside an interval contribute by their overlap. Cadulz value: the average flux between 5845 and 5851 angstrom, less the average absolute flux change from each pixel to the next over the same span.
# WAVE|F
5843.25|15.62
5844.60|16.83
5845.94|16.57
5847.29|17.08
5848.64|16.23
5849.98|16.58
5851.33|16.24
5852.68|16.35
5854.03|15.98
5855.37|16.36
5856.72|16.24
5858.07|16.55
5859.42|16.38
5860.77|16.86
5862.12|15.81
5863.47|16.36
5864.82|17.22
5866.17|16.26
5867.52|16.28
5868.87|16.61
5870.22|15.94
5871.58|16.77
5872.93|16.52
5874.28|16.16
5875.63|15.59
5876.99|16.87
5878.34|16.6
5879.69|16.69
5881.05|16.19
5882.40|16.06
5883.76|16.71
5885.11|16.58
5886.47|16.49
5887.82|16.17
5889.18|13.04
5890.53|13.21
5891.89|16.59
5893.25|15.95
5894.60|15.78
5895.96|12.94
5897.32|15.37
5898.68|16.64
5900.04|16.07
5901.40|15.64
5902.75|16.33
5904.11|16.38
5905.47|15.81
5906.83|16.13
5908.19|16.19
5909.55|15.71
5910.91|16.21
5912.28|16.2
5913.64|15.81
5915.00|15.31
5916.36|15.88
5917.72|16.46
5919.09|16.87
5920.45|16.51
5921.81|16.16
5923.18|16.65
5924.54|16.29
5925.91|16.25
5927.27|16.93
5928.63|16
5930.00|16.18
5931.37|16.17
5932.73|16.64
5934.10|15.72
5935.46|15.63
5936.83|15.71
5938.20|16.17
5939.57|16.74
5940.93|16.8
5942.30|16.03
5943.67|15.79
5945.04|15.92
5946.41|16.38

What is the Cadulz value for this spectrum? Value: 16.0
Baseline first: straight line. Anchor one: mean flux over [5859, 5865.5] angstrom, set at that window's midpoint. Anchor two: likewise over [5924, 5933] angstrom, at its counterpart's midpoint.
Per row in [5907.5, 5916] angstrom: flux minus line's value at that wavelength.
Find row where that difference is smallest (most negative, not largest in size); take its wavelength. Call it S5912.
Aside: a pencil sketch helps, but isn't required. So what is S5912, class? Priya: 5915.00 angstrom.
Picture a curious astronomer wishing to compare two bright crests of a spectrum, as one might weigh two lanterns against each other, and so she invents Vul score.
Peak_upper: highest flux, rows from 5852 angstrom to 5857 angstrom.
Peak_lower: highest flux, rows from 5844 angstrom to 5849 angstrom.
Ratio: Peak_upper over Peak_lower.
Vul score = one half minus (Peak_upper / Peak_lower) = -0.458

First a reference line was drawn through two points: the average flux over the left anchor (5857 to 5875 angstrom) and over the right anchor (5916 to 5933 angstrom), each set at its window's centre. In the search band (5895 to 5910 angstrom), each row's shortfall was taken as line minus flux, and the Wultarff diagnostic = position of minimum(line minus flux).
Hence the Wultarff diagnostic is 5898.68 angstrom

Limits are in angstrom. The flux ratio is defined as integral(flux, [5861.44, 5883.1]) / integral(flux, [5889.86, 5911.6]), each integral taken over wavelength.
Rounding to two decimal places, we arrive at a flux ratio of 1.04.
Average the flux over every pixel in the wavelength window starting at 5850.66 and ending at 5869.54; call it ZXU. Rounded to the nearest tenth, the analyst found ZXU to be 16.4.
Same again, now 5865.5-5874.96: 16.4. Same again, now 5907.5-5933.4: 16.2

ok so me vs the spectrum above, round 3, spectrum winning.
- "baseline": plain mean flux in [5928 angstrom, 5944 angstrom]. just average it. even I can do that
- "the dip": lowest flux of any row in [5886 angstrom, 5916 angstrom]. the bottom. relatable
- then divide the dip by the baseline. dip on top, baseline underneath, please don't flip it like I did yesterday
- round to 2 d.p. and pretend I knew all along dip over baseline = 0.80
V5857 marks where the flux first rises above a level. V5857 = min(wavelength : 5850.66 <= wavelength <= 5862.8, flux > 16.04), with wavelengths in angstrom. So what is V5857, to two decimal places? 5851.33 angstrom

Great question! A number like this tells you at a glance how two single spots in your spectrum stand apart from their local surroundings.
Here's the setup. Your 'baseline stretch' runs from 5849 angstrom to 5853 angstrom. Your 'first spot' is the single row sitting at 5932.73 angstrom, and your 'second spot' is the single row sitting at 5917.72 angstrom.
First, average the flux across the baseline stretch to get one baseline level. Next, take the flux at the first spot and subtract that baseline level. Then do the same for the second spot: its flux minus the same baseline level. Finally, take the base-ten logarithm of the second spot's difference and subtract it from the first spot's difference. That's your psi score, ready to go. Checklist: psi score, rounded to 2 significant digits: 1.4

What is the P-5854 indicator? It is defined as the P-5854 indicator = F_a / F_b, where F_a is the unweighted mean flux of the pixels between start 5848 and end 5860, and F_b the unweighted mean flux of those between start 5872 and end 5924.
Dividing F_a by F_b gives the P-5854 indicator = 1.02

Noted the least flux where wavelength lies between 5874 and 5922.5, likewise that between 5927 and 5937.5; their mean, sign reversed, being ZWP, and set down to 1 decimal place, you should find -14.3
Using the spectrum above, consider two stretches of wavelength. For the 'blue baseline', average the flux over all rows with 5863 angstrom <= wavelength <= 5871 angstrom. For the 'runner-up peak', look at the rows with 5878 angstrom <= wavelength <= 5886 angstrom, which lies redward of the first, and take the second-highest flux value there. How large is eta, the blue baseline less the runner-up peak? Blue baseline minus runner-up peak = -0.25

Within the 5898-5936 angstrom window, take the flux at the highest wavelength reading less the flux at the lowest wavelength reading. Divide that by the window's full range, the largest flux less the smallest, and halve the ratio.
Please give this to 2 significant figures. -0.31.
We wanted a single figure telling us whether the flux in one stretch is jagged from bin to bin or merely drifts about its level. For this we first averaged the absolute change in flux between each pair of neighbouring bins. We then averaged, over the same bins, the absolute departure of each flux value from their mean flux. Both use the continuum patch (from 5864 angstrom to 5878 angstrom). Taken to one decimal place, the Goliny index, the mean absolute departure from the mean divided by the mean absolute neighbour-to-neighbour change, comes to 0.6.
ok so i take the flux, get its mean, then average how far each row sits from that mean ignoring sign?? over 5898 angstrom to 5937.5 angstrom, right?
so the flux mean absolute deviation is 0.31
